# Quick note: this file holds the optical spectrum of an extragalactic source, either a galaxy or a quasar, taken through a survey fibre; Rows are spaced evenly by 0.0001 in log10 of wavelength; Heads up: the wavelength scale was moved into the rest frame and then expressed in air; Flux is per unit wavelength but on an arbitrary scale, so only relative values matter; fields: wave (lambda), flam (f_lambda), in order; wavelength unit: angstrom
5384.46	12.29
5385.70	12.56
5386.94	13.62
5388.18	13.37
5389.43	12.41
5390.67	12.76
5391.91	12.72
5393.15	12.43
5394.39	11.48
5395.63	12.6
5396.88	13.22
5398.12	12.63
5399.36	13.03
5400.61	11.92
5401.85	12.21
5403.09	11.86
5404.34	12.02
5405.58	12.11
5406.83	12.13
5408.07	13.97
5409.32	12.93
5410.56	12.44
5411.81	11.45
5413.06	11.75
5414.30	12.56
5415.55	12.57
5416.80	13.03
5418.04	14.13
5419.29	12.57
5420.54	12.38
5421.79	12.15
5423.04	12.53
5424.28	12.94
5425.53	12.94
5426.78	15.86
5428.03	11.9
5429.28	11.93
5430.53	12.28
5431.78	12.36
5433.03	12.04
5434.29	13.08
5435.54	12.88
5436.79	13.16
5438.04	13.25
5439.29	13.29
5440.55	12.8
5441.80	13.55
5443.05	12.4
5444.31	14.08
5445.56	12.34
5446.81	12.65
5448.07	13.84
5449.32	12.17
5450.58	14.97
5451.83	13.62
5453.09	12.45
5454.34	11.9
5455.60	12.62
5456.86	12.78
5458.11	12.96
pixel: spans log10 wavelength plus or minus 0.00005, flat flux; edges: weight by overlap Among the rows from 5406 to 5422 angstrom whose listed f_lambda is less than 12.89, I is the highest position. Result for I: 5421.79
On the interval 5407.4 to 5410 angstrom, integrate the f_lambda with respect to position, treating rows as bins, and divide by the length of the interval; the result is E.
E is 13.4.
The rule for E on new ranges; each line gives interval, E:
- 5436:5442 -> 13.2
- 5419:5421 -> 12.5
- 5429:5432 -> 12.2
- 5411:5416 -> 12.1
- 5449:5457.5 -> 13.0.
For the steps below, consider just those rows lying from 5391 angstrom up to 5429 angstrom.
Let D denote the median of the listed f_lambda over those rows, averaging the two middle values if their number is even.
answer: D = 12.5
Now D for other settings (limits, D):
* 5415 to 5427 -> 12.8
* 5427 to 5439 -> 12.4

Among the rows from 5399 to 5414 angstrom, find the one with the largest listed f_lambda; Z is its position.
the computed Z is 5408.07 angstrom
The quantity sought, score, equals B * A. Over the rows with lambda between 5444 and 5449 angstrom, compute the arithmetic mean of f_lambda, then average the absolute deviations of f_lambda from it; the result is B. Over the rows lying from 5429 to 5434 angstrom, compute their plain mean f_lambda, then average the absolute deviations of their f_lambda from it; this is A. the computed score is 0.12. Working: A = 0.2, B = 0.7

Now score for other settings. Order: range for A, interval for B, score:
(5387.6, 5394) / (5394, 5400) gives 0.12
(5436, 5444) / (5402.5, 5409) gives 0.20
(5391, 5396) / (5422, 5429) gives 0.43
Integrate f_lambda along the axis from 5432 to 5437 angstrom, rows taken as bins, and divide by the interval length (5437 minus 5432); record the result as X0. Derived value 12.7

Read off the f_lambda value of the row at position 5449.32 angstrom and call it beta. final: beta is 12.17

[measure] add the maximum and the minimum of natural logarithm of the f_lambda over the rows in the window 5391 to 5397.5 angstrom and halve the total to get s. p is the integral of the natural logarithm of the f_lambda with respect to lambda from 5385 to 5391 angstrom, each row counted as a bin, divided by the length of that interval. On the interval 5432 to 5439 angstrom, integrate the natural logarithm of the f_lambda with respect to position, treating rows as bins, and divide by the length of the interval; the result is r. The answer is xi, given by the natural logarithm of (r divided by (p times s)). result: -0.922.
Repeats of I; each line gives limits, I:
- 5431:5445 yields 5443.05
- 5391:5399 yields 5398.12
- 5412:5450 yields 5449.32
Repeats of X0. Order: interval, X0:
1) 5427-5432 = 12.4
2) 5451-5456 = 12.8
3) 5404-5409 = 12.6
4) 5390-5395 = 12.4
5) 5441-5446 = 13.1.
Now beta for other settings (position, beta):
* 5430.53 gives 12.28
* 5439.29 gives 13.29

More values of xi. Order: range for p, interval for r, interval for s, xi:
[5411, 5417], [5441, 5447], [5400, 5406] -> -0.884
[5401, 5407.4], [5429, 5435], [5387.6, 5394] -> -0.930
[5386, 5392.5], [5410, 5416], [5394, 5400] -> -0.946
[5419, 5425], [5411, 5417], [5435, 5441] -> -0.955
